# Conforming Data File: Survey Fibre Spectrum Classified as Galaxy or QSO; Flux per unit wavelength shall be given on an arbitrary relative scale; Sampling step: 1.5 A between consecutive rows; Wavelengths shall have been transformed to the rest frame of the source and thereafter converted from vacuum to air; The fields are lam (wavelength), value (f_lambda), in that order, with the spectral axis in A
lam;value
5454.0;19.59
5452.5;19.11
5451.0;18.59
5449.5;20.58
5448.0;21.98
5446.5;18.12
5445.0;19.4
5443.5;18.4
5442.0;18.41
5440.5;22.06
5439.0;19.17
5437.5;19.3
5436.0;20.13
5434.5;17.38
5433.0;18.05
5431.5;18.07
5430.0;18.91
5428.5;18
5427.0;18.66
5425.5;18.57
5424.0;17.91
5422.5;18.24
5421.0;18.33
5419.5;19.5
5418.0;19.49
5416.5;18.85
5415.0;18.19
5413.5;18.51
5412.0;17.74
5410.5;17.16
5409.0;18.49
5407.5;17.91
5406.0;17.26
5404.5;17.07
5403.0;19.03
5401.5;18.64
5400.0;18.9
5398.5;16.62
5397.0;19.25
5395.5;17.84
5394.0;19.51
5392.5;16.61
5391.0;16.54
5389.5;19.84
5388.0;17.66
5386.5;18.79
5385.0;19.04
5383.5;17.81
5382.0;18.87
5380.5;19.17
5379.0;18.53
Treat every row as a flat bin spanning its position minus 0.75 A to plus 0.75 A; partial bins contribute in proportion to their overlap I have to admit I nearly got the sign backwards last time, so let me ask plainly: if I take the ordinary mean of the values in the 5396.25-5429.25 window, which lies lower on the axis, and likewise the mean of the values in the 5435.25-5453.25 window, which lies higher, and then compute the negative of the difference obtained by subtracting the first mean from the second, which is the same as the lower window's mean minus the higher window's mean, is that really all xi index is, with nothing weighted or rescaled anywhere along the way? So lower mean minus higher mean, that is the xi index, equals -1.3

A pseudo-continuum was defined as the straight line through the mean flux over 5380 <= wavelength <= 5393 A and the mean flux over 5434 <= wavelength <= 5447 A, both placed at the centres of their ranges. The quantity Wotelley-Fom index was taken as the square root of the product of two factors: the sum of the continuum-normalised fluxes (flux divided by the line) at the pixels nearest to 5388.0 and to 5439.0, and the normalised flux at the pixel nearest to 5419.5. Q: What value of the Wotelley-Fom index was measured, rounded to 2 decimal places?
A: 1.43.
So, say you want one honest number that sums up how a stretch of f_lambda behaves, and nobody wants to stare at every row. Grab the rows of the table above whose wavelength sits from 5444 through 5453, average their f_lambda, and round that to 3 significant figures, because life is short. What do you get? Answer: 19.6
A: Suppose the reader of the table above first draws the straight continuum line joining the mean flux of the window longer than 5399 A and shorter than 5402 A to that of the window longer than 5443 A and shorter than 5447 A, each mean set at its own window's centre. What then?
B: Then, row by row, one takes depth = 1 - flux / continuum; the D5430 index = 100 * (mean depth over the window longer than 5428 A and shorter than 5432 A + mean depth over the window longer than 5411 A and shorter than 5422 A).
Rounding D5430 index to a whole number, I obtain 2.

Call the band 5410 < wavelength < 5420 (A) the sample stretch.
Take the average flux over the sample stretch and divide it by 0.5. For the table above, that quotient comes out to 37.0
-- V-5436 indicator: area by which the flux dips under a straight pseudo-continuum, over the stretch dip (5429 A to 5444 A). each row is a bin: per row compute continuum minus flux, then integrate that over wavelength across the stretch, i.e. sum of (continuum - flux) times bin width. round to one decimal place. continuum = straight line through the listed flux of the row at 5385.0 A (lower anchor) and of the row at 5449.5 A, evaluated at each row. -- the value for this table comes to 19.3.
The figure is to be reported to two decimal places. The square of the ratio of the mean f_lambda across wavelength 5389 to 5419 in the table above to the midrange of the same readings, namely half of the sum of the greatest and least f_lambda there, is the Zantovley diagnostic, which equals 1.00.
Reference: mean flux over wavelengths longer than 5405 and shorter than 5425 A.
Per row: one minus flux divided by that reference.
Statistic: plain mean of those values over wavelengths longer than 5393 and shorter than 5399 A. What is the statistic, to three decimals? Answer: -0.002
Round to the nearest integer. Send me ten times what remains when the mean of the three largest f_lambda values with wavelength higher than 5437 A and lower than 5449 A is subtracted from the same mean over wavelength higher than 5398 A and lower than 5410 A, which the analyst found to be -23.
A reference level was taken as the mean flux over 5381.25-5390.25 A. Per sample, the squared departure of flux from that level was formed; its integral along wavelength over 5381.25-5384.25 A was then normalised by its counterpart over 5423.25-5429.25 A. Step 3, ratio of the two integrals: 0.8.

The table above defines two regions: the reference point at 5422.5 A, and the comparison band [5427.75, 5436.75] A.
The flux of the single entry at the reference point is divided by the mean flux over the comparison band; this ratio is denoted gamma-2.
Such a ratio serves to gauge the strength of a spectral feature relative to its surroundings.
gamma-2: 0.99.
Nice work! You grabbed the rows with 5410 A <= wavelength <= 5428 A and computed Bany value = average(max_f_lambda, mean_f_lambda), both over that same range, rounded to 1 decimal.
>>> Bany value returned 19.0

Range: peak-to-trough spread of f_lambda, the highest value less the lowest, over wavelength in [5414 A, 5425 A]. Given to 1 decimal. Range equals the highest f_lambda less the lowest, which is 1.6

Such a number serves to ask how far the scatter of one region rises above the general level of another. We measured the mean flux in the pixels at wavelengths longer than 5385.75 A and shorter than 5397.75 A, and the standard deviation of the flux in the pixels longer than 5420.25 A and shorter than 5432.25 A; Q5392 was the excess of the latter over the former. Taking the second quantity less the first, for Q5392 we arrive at -17.9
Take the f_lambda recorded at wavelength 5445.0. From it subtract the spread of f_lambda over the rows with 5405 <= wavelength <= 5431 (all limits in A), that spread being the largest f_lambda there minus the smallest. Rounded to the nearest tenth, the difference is 17.1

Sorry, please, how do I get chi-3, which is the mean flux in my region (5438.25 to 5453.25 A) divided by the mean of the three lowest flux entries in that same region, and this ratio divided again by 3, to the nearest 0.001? 0.356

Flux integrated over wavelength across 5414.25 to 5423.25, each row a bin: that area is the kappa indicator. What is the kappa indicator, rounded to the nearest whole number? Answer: 169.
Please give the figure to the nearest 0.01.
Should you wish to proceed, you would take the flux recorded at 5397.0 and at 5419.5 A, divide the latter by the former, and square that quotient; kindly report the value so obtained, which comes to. 1.03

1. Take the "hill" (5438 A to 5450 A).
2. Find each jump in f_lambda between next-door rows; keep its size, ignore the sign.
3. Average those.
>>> 2.0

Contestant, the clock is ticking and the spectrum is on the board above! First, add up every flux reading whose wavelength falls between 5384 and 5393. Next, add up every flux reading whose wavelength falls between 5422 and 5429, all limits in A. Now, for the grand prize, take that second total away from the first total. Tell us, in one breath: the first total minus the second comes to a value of 17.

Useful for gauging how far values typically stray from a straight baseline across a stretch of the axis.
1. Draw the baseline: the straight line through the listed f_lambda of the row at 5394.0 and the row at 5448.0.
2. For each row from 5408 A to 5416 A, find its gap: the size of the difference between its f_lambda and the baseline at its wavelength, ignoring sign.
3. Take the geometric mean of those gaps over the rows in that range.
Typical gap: 2.3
